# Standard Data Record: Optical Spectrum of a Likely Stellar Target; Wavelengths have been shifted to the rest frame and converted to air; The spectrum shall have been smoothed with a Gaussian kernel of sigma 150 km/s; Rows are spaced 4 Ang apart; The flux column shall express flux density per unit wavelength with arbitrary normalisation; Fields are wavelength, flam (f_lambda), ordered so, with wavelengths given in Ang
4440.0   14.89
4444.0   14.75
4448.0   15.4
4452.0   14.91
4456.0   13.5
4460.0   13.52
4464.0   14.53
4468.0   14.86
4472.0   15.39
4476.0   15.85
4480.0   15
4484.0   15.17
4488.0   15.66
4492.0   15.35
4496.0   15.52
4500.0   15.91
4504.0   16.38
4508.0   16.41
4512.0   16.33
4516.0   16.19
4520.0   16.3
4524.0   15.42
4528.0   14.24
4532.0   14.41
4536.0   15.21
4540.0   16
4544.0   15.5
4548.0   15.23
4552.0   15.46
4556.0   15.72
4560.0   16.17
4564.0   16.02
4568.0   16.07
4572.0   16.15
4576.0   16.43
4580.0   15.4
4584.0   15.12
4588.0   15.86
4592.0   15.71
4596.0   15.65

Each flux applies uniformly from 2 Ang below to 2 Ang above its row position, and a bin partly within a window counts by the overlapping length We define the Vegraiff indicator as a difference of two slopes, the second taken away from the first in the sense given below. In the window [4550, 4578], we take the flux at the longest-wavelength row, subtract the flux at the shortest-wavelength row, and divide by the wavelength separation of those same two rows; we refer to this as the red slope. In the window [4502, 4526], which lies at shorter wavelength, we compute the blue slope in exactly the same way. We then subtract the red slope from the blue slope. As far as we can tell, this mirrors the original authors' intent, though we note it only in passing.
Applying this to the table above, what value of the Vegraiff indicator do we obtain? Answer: -0.09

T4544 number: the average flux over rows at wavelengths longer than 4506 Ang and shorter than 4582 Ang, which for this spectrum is 15.7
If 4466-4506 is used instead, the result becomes 15.5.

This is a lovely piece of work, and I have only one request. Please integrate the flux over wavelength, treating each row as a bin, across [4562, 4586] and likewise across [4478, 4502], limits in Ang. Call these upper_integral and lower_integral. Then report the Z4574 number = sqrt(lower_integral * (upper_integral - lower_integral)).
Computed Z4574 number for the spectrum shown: 62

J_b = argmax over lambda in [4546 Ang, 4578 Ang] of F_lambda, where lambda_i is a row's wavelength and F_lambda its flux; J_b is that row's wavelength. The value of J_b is 4576.0 Ang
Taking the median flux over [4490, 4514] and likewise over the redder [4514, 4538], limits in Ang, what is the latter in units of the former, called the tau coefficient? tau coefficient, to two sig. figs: 0.95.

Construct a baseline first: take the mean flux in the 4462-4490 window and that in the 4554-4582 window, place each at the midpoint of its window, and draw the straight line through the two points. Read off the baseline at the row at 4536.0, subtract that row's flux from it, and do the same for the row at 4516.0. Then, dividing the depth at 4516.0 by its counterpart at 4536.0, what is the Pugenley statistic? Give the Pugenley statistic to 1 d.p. -1.3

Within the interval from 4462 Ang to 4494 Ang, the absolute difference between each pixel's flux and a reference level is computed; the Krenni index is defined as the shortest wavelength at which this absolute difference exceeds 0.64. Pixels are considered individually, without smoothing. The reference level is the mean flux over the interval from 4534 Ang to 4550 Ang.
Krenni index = 4464.0 Ang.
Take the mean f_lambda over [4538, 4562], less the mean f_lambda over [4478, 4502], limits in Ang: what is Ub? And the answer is 0.2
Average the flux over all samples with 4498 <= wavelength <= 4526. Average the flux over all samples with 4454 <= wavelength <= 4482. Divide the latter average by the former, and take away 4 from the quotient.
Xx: -3.09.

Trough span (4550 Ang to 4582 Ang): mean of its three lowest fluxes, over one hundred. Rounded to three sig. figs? 0.155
